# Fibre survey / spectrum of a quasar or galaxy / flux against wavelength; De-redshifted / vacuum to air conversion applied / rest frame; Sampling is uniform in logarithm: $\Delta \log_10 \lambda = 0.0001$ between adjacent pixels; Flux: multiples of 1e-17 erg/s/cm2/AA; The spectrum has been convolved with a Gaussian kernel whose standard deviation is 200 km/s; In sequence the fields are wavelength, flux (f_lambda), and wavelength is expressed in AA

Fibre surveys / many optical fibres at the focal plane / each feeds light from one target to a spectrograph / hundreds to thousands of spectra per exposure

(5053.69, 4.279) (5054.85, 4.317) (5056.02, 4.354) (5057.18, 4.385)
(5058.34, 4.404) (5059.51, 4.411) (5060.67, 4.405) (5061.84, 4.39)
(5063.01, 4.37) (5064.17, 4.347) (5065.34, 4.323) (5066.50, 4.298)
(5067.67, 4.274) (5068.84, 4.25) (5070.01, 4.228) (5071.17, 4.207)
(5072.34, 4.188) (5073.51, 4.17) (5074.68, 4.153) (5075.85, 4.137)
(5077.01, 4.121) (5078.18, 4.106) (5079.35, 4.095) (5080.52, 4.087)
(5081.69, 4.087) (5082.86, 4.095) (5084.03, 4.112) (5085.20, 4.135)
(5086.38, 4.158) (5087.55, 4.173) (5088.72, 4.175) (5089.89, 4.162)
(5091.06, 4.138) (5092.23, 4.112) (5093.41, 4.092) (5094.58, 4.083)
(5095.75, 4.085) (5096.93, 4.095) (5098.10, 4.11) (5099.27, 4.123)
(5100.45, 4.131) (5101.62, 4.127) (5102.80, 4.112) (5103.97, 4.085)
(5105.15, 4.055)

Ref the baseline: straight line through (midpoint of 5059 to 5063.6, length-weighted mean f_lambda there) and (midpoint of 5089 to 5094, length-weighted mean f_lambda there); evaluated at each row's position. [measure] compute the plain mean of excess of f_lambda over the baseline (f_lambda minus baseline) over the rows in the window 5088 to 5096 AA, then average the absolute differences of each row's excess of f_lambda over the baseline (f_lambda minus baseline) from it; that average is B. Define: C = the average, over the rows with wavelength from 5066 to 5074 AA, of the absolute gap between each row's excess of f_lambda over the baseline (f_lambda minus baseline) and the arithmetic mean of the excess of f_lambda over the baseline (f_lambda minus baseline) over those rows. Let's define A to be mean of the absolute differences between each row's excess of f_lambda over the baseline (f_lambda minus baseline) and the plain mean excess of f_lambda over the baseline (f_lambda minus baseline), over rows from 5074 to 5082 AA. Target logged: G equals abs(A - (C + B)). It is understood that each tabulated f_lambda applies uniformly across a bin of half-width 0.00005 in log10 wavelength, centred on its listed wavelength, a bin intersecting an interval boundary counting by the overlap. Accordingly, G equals 0.028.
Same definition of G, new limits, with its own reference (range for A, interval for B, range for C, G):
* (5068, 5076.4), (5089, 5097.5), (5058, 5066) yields 0.010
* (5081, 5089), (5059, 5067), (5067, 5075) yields 0.013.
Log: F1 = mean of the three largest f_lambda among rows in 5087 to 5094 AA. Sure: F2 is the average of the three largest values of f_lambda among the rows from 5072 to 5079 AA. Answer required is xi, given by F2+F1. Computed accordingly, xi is 8.34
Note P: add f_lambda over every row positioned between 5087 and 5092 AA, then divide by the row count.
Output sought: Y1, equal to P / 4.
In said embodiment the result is 1.04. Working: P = 4.16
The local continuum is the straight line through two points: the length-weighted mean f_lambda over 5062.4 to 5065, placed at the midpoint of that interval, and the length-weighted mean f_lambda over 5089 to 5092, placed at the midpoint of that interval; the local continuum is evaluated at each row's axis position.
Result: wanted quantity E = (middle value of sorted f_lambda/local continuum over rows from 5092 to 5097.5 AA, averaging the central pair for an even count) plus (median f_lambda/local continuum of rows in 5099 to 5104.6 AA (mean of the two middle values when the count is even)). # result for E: 2.00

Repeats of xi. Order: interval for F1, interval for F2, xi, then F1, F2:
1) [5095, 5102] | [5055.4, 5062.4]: 8.53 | 4.13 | 4.41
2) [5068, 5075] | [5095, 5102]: 8.36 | 4.23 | 4.13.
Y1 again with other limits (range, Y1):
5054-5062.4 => 1.10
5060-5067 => 1.09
